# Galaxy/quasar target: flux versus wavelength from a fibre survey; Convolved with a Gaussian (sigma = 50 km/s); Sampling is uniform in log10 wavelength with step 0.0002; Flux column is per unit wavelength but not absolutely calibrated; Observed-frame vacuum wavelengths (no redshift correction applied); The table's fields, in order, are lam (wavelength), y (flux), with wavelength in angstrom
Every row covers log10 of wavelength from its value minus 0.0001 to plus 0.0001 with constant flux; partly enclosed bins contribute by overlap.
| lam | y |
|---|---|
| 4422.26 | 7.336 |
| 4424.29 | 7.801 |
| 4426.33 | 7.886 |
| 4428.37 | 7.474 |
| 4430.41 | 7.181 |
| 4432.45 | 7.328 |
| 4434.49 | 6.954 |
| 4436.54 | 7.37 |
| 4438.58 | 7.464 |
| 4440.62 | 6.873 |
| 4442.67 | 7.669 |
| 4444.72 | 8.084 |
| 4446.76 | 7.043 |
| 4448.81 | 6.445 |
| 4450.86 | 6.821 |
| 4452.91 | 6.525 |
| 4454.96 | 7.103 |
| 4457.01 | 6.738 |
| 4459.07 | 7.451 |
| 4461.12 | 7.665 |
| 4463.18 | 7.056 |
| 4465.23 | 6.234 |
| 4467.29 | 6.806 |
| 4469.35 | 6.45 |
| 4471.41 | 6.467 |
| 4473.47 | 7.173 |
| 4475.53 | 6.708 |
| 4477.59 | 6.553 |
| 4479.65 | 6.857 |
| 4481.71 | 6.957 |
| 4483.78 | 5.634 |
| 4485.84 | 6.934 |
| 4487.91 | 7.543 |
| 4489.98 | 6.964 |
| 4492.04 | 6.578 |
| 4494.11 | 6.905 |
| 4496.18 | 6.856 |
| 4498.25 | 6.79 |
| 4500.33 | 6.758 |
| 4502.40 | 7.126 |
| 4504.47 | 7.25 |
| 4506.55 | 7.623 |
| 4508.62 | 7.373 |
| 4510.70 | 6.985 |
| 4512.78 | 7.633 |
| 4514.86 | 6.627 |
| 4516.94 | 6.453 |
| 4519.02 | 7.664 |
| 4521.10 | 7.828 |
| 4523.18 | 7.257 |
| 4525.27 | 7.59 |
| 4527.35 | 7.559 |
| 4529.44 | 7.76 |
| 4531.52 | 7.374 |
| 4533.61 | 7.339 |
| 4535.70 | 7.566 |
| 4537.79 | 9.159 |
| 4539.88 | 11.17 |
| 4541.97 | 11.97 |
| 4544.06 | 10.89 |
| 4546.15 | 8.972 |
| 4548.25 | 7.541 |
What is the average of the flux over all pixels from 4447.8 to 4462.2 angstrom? 6.96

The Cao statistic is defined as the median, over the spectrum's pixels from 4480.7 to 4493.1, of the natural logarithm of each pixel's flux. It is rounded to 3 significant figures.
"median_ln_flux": 1.94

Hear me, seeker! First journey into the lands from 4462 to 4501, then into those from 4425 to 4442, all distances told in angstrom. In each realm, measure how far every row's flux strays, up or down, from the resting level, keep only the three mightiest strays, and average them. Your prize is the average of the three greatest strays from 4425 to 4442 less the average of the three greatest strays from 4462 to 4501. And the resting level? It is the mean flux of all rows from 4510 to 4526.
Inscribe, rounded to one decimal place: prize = -0.7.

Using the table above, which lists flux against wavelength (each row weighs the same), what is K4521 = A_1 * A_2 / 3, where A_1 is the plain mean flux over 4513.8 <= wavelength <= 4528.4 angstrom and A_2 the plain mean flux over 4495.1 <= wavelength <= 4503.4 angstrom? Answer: 16.7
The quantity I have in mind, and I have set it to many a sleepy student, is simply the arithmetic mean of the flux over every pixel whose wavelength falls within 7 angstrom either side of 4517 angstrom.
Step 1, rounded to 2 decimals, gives 7.21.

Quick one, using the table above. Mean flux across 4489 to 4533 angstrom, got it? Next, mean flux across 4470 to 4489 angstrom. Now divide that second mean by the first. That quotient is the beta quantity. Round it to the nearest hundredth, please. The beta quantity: 0.94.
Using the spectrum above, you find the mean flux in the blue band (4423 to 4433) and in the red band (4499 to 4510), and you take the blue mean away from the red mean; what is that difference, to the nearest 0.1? -0.3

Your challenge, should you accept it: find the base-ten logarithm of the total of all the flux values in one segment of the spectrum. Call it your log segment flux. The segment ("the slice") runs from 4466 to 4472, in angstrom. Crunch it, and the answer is 1.29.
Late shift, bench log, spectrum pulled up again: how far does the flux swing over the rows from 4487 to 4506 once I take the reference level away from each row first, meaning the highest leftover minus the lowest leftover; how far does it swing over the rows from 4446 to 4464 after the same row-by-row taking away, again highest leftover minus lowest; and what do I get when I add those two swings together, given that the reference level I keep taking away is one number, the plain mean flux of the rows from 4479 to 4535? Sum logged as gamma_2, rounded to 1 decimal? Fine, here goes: 2.2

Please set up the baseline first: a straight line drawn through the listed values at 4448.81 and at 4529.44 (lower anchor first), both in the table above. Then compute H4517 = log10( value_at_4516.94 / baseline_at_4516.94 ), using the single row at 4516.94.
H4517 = -0.07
